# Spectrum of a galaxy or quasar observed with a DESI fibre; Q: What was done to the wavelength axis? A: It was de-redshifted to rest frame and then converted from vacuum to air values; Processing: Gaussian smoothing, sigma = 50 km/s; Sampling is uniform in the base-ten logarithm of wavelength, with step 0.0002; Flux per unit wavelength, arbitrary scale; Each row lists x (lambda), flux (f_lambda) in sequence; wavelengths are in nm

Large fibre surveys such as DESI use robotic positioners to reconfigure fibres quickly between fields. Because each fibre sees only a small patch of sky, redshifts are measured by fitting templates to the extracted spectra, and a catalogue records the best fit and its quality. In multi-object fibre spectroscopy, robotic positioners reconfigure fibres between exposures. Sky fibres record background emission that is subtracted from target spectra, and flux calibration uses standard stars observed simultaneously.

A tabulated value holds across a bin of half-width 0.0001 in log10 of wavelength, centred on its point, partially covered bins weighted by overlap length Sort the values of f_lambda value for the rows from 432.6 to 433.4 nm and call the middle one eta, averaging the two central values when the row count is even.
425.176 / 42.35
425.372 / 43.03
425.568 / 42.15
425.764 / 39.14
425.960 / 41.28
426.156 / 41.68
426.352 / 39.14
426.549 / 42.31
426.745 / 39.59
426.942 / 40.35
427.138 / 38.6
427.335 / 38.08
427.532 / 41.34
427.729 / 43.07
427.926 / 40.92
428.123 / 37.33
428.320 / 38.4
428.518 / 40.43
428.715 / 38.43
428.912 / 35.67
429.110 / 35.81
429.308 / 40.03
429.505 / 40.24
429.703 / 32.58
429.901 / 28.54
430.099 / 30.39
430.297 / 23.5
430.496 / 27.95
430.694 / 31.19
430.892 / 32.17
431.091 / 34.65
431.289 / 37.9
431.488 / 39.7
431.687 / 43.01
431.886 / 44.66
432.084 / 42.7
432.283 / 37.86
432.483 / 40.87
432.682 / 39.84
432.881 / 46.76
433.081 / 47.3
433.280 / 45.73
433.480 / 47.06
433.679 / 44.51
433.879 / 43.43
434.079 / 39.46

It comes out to 46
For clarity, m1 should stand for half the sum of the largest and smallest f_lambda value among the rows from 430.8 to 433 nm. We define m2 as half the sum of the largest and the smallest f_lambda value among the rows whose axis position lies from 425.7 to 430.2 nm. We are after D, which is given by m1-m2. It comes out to 4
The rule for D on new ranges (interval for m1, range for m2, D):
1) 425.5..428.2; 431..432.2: 1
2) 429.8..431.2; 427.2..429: -10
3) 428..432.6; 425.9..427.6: -6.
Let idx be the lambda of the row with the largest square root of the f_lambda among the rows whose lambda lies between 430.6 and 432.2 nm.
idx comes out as 431.886 nm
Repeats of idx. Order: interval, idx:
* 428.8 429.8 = 429.505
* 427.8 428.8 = 427.926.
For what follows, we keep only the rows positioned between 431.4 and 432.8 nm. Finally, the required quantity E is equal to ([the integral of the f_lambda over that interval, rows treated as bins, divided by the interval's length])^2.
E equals 1708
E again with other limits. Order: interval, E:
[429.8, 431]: 840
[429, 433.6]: 1435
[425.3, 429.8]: 1563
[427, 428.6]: 1582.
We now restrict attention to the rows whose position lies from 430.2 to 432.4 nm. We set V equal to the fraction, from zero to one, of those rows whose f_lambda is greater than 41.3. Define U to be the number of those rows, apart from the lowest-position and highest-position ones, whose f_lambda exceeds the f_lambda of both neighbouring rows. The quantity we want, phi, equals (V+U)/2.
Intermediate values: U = 1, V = 0.3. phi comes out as 0.6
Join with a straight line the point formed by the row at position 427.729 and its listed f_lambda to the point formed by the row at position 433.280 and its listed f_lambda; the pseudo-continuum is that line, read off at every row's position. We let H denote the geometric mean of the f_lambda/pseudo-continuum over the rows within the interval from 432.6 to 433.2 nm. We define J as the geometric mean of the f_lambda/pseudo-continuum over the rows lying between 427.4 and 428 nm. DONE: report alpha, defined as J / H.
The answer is 0.99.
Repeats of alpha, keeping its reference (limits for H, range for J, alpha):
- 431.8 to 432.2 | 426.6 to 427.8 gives 0.97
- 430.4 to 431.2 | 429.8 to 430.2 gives 0.95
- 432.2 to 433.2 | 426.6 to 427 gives 1.01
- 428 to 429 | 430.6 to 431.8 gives 0.92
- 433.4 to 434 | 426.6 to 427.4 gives 0.94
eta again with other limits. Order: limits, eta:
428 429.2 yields 38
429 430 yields 36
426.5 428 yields 41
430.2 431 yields 30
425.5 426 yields 41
